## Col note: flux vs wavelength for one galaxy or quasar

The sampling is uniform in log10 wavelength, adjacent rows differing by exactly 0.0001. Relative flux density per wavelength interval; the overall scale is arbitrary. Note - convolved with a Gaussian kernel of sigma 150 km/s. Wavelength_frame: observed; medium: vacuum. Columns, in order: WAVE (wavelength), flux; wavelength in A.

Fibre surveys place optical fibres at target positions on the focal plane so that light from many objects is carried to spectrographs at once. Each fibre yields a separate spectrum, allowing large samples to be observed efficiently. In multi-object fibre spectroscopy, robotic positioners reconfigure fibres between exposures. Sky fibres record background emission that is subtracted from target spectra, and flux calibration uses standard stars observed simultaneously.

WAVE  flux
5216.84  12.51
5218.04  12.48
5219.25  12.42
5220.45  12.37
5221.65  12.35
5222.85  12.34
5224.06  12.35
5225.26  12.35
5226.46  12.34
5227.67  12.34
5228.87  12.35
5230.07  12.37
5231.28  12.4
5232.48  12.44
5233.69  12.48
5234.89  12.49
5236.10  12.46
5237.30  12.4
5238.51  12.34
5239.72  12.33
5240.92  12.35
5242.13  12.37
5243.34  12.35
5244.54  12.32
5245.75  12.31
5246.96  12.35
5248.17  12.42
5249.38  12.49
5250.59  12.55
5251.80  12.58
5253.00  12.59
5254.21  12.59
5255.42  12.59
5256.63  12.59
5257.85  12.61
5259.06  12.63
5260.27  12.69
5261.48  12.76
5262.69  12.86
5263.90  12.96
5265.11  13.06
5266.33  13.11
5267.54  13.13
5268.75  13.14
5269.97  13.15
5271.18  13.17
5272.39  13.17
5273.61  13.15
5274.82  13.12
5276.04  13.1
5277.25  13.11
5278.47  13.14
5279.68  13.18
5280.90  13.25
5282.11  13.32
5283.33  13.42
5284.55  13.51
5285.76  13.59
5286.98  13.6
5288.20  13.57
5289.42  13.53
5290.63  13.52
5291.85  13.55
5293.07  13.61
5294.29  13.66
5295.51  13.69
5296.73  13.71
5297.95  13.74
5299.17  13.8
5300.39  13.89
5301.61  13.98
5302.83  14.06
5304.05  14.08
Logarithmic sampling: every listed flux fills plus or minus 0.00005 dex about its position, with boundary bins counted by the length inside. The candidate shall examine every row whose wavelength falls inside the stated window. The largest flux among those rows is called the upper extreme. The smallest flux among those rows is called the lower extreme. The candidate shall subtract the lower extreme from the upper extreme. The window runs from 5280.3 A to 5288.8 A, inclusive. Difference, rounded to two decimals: 0.35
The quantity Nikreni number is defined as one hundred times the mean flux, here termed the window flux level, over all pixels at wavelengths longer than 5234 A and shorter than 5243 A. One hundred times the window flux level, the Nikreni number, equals 1239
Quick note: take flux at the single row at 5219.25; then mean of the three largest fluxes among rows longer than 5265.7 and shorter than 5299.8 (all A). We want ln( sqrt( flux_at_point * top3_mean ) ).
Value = 2.57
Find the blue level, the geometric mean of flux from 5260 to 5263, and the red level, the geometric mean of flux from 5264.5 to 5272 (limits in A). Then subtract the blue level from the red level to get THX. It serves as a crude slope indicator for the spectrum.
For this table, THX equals 0.36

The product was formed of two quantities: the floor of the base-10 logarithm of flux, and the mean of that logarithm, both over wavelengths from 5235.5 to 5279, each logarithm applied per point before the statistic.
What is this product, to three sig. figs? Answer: 1.20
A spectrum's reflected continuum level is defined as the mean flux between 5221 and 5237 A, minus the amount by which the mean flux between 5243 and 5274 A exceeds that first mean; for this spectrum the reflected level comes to 12.0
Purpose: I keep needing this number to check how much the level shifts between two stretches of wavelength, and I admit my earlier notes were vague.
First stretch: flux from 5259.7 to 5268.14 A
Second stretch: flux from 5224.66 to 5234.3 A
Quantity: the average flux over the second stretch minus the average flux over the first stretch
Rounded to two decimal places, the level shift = -0.55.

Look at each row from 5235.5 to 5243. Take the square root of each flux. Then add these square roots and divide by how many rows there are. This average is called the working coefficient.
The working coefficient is 3.52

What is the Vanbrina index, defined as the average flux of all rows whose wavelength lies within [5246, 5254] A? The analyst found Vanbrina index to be 12.5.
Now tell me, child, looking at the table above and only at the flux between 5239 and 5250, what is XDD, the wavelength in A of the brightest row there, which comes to 5249.38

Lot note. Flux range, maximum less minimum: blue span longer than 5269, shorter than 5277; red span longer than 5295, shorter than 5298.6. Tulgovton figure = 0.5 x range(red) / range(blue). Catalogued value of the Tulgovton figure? 0.36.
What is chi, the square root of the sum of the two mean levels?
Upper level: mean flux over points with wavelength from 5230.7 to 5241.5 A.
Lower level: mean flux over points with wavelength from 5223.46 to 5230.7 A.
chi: 4.98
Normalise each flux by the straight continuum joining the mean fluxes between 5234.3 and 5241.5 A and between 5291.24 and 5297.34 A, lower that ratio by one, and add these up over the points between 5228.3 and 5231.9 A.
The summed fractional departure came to 0.037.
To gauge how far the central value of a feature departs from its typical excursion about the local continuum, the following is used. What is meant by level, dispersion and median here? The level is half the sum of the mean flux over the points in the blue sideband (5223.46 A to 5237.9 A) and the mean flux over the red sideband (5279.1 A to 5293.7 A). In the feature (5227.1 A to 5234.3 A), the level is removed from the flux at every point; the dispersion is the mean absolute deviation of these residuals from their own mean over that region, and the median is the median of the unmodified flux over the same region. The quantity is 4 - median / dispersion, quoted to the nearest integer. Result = -282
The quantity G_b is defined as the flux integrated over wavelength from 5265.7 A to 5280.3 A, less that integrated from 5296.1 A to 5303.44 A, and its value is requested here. 90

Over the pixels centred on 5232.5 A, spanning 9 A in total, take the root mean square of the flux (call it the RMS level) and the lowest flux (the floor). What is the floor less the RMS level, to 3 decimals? -0.077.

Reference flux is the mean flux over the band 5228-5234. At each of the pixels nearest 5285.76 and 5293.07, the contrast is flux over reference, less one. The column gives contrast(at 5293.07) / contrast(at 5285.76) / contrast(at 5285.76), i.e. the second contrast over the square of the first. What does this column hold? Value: 11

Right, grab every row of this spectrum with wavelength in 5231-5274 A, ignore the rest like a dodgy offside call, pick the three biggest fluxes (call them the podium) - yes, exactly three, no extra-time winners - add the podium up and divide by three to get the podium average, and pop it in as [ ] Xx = 13.2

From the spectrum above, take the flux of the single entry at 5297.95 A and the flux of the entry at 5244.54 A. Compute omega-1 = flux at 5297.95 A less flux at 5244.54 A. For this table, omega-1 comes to 1.4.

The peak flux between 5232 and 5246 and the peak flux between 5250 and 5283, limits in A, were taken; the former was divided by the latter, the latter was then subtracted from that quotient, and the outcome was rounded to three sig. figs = -12.4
